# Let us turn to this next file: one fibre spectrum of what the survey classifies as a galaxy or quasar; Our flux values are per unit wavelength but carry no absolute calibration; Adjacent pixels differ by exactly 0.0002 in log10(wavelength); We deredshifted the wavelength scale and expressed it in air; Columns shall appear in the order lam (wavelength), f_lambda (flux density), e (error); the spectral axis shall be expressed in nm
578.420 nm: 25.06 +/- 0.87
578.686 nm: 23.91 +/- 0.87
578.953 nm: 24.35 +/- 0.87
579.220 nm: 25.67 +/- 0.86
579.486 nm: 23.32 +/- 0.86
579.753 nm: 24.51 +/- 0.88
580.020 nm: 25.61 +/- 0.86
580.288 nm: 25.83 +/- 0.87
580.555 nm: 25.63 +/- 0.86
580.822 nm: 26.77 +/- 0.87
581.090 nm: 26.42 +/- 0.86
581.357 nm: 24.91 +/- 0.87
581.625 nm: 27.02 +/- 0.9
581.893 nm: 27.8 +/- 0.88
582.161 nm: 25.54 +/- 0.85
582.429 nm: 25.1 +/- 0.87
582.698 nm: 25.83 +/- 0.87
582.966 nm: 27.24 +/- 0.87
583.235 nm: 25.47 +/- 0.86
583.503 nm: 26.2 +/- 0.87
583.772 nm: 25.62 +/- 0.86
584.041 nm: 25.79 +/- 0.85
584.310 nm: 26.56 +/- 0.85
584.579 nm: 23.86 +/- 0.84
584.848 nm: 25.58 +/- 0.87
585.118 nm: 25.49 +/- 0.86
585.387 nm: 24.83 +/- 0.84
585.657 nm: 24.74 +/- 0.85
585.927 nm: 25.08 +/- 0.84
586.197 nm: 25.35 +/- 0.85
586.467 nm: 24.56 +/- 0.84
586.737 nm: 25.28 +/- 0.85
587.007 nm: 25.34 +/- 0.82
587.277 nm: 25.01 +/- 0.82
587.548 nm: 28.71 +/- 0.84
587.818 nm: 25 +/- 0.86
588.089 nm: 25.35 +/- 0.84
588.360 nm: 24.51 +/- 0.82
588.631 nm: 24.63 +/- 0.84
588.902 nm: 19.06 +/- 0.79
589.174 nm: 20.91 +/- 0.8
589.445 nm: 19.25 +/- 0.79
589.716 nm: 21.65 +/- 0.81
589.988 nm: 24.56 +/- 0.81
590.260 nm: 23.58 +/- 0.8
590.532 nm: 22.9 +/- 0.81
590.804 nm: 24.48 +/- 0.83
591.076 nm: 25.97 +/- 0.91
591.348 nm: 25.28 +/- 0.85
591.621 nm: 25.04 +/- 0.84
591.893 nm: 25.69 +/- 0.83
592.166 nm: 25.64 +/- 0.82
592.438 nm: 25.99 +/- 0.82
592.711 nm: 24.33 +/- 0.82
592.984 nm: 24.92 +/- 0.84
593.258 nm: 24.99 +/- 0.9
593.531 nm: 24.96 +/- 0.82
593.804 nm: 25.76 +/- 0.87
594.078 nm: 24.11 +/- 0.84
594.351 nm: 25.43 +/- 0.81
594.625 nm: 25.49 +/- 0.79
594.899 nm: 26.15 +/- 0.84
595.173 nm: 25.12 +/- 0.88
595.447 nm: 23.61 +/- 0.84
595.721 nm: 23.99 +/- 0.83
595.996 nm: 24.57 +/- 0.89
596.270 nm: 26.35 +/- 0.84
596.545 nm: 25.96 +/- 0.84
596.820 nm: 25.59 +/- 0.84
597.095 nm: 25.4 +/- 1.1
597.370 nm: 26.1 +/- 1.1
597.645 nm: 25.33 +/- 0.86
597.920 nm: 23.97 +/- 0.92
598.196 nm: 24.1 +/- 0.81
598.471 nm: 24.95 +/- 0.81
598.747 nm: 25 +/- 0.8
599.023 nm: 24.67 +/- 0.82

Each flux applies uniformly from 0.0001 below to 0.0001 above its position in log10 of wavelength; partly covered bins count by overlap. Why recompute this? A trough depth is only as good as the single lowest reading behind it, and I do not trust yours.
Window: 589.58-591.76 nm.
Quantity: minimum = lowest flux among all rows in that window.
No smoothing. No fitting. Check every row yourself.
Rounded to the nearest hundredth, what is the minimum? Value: 21.65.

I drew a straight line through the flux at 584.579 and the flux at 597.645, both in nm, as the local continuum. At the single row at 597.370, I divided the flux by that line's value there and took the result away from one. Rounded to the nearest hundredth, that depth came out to -0.03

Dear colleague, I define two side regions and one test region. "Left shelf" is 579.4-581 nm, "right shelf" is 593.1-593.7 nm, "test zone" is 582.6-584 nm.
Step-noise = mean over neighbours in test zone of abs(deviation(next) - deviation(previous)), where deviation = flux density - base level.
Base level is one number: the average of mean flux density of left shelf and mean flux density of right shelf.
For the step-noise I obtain 1.1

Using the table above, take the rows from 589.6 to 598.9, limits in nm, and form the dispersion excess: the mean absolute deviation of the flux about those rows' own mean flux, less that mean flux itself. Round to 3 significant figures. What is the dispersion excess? -24.1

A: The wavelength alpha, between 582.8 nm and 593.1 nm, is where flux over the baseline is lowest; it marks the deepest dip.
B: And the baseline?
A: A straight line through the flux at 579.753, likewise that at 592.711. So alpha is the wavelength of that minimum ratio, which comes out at 588.902 nm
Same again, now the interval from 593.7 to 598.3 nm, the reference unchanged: 595.447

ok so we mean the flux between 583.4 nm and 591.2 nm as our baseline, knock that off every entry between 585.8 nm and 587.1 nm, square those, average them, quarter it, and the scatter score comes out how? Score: 0.13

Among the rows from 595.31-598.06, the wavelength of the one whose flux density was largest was 596.270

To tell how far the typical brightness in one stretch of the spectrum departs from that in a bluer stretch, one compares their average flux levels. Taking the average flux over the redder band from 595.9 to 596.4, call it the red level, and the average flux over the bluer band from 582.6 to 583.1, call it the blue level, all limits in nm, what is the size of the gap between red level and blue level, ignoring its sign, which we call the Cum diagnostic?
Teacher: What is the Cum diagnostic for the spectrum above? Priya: 1.1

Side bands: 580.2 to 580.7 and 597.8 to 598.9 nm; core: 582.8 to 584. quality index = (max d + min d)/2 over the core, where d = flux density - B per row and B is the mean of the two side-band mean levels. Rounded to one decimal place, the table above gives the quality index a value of 1.2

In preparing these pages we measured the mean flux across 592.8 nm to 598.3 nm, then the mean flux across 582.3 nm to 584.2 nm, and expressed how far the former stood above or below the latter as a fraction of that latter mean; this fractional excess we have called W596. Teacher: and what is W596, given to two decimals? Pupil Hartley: -0.03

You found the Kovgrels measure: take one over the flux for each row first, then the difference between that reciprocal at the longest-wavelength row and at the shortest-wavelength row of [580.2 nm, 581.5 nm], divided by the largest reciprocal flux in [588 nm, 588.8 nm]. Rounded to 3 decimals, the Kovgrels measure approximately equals 0.035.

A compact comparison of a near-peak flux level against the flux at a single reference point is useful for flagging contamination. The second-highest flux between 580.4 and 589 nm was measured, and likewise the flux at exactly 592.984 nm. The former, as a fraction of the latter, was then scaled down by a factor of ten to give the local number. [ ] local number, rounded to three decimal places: 0.112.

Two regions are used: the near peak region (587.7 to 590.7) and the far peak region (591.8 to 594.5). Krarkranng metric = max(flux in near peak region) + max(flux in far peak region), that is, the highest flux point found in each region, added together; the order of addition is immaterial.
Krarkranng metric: 51.3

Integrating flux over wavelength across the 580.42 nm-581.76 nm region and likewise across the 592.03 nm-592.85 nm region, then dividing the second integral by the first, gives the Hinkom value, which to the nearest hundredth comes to 0.59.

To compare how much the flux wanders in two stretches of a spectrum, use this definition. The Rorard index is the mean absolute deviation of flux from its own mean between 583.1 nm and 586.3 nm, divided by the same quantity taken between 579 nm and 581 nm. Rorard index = 0.63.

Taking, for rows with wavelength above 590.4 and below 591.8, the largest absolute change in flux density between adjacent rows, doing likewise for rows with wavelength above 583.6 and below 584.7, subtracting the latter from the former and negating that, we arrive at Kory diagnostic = 1.1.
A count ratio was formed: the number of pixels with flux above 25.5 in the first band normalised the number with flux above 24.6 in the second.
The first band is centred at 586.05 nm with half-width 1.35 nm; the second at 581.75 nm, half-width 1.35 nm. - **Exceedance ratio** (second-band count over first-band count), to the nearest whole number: 10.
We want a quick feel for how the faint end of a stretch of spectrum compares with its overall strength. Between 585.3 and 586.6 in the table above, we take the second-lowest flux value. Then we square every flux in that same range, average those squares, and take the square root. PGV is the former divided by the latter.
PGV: 0.99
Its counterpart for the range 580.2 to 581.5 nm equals 0.99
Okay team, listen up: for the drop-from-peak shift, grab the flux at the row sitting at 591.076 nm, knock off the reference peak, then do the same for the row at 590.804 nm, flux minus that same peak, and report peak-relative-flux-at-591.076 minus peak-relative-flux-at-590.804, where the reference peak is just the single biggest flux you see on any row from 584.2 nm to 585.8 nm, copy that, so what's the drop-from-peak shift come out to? 1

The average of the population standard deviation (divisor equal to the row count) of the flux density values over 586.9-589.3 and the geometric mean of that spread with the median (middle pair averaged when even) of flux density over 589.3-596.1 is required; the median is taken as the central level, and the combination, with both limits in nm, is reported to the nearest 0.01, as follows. 5.35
